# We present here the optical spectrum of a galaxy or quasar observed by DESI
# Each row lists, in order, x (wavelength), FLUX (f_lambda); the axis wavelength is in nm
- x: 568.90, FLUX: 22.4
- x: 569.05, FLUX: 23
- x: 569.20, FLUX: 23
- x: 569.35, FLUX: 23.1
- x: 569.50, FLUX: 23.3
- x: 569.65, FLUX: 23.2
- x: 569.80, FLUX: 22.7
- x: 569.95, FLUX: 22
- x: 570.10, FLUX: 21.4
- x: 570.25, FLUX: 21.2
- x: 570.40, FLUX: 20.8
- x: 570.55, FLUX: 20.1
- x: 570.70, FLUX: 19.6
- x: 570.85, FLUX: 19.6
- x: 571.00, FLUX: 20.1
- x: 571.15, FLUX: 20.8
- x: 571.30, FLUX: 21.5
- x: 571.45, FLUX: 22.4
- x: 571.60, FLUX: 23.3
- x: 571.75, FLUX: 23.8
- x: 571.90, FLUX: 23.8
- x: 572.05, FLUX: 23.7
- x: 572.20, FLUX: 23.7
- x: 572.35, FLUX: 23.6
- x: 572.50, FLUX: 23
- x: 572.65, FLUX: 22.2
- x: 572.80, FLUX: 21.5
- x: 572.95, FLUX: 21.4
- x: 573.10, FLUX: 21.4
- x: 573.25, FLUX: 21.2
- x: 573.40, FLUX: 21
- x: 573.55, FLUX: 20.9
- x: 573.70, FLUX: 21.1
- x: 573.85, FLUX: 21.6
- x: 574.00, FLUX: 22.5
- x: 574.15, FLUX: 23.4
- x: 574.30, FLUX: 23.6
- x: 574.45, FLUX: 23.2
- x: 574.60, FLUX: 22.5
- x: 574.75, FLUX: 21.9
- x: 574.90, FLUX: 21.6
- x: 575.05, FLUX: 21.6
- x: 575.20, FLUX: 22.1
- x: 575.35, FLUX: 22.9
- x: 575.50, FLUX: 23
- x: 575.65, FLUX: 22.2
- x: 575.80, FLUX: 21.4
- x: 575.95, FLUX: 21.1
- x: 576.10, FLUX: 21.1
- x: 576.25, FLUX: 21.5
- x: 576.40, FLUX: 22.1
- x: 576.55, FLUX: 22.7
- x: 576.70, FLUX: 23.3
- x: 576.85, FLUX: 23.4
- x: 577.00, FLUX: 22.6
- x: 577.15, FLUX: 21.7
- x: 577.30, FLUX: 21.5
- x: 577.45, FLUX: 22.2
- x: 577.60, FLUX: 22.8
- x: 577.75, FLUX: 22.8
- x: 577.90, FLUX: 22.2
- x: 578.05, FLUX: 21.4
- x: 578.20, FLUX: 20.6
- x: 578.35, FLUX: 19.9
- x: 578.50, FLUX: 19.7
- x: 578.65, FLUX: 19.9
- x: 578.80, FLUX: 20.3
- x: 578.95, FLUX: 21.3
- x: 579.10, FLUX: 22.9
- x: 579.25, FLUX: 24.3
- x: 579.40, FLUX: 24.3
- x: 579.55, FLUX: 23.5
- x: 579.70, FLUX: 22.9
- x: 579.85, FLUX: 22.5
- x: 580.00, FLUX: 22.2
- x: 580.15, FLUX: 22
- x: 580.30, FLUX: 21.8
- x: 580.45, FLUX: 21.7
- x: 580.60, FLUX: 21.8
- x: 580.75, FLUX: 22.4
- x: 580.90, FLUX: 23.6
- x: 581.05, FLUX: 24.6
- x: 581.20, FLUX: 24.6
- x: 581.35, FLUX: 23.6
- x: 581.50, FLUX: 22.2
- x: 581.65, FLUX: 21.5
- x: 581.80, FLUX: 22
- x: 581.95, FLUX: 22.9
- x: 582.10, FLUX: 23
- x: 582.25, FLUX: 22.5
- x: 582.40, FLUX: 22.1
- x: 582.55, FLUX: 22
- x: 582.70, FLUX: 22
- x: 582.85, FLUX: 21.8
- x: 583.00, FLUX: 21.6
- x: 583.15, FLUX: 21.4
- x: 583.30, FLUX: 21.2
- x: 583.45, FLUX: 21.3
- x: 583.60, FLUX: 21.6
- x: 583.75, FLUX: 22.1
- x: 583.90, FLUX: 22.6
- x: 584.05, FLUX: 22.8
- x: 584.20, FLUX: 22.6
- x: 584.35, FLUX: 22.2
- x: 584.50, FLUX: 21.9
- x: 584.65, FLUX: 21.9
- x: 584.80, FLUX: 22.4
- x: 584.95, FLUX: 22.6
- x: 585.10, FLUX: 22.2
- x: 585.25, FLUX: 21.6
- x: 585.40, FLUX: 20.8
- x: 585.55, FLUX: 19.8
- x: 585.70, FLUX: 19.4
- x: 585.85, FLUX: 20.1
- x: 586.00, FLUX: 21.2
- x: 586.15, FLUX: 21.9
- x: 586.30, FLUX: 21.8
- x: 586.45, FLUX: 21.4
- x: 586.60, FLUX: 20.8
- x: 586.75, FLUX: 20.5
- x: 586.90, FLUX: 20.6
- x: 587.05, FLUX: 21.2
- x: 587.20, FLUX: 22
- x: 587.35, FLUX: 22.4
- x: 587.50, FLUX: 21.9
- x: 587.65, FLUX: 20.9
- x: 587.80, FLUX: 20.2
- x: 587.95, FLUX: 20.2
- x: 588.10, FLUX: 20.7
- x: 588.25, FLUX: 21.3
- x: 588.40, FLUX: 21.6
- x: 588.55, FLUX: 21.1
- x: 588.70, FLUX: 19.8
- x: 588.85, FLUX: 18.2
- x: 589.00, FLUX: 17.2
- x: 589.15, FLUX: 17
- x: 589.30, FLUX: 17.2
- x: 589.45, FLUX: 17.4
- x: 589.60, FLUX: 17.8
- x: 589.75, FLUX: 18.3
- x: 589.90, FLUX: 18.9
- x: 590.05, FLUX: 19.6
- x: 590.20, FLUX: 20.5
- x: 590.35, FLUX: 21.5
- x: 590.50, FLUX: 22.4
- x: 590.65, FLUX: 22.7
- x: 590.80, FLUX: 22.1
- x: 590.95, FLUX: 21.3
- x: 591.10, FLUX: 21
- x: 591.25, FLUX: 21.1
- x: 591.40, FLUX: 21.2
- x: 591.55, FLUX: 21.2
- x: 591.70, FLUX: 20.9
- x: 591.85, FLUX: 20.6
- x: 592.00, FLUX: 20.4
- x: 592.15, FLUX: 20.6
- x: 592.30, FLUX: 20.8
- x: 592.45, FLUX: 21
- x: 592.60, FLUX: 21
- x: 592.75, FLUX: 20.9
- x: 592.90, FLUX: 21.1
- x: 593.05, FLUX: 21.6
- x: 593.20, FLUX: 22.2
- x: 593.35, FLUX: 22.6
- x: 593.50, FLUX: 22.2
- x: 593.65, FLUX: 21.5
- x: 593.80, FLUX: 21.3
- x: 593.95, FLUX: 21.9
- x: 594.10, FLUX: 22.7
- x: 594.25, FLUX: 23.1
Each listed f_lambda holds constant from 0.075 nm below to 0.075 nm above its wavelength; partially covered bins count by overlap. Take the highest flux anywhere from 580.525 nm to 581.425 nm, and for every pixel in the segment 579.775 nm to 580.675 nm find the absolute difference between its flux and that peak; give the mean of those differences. 2.6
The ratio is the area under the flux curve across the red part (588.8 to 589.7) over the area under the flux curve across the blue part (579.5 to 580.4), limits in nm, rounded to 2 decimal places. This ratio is 0.78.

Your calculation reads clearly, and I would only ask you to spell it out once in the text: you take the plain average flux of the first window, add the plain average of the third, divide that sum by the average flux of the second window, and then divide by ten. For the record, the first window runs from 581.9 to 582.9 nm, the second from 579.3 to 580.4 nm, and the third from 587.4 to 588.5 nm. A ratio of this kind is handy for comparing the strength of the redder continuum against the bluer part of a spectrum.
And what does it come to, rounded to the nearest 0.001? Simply 0.190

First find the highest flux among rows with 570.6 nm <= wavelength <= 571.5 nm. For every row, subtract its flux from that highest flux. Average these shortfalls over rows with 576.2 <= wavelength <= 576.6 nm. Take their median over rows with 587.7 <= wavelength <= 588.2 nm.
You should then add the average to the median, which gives 2.5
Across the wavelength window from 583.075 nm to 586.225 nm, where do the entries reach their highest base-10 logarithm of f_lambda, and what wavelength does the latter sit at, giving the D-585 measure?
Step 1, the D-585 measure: 584.05 nm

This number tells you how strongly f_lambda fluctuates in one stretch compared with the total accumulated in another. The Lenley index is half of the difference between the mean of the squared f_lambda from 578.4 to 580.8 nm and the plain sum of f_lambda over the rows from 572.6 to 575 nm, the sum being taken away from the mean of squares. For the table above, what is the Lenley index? 69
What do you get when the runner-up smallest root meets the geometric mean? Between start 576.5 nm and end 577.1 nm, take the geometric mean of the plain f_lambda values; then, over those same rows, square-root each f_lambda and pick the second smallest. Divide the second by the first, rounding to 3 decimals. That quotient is 0.207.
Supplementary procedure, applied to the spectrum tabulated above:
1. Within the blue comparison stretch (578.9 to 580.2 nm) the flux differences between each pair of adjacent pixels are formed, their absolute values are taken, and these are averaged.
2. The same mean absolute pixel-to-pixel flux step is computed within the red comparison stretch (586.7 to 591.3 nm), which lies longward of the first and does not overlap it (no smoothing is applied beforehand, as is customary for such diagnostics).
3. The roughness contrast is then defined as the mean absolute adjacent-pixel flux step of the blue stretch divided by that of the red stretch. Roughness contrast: 1.13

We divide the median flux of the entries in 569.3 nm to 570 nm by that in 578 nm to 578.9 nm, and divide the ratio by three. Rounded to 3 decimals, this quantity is 0.383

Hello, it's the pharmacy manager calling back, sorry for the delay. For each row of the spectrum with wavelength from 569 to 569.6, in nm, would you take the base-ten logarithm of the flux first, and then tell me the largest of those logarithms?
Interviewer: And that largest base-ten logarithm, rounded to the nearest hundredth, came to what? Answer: 1.37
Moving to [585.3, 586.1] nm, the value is 1.33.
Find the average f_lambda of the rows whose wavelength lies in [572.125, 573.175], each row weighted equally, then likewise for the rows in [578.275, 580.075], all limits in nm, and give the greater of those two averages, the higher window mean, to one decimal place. 22.4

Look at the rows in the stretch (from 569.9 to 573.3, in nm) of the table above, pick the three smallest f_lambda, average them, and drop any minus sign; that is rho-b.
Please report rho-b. 19.8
